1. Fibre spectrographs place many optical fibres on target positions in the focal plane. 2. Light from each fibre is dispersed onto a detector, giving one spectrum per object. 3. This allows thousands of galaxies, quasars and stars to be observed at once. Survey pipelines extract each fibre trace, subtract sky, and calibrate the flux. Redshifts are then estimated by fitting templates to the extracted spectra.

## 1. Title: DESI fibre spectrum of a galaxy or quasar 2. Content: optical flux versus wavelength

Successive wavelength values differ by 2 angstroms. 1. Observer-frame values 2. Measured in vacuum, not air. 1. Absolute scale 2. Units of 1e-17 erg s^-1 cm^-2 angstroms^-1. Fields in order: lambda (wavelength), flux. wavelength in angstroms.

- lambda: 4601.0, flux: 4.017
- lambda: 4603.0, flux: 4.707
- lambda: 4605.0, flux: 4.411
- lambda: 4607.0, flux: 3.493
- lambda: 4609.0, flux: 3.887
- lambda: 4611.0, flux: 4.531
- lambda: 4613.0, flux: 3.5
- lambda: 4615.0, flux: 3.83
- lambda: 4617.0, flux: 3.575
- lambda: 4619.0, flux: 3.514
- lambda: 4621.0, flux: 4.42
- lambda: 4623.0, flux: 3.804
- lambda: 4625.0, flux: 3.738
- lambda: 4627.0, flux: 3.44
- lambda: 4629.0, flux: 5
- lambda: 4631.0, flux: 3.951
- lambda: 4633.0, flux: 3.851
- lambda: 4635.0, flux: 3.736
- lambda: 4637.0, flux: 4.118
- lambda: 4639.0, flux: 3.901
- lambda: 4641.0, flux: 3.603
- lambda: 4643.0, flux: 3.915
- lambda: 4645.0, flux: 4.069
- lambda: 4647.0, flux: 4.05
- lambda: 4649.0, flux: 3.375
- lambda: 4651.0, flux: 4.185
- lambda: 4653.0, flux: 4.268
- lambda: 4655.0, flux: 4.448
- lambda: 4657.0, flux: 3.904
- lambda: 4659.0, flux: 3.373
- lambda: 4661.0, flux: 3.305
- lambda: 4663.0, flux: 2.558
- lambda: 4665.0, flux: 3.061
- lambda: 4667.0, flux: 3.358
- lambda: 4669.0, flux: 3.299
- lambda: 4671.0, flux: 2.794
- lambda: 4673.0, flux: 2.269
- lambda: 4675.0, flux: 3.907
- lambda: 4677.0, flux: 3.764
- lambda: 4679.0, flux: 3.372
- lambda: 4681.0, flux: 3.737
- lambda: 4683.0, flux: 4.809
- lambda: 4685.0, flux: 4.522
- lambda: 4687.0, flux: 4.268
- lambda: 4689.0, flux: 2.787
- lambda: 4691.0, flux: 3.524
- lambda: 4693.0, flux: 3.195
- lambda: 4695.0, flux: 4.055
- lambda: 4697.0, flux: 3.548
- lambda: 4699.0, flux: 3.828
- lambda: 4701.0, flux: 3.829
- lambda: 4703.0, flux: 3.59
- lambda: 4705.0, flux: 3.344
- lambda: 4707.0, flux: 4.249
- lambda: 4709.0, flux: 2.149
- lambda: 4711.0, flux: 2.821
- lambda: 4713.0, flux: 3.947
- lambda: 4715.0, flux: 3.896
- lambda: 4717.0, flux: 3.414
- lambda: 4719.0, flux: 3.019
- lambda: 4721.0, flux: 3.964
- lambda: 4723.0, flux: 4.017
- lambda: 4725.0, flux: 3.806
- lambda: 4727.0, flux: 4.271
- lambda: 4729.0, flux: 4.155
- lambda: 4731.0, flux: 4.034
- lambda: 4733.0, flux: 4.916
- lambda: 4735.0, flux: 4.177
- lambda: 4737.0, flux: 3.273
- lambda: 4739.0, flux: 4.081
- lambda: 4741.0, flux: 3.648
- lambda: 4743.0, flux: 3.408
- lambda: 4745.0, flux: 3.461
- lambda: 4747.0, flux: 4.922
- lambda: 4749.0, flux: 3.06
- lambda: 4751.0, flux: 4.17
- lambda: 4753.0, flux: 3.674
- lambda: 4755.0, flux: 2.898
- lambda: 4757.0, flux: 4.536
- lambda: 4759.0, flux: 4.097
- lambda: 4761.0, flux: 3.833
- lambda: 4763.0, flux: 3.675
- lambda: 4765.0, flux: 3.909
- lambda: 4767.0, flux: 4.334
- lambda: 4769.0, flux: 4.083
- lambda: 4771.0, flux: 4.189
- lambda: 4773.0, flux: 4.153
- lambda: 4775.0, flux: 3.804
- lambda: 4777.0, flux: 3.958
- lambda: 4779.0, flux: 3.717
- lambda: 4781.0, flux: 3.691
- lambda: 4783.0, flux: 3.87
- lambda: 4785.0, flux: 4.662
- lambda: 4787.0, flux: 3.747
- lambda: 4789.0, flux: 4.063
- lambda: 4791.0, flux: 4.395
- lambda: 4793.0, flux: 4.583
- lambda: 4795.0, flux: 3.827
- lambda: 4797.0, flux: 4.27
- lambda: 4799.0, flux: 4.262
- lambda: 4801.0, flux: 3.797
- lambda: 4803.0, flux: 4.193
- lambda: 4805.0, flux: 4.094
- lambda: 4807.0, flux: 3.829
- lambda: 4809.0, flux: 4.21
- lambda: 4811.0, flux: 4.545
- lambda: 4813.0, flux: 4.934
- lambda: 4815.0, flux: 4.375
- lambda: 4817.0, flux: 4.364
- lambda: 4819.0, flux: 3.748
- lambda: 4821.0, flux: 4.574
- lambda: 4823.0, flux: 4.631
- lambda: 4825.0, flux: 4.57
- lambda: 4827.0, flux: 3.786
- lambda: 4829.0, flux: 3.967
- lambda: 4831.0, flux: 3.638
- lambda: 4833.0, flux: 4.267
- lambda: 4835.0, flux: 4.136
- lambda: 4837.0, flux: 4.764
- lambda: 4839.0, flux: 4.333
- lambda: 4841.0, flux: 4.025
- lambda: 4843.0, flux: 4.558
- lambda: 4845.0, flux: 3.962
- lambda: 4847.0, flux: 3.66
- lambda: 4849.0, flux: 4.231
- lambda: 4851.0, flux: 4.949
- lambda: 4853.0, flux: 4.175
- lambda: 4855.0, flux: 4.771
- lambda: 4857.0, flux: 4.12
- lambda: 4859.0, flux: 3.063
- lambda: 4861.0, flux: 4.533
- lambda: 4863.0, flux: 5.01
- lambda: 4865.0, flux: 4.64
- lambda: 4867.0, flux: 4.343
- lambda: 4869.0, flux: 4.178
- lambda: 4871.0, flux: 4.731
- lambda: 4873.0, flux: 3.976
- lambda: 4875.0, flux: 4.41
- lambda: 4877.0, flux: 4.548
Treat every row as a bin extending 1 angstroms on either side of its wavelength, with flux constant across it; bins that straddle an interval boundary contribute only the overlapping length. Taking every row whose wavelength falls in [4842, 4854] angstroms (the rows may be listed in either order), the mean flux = 4.26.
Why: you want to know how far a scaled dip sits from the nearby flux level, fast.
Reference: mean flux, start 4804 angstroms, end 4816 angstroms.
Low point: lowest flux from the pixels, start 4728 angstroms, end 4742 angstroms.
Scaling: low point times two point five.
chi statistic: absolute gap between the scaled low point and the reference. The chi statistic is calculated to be 3.9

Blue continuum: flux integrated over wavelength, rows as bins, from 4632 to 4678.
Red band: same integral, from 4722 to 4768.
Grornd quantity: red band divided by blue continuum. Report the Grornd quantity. 1.09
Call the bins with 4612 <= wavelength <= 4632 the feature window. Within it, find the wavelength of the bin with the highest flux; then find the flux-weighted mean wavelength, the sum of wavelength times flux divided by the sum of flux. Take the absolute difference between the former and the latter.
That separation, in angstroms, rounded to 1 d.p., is 6.7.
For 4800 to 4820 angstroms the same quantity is 2.9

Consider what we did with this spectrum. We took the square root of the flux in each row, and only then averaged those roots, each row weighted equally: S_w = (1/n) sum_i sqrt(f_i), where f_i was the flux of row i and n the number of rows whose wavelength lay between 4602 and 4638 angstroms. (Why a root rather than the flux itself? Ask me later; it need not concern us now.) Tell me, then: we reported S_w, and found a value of 1.99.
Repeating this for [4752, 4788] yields 1.98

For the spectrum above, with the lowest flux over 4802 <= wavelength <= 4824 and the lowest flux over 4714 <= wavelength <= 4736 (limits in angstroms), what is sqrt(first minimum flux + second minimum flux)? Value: 2.6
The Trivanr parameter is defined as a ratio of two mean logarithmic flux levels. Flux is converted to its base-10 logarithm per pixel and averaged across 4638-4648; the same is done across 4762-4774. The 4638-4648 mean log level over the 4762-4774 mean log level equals 0.97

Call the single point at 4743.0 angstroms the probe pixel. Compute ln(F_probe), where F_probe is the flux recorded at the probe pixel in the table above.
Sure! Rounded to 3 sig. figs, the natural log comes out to 1.23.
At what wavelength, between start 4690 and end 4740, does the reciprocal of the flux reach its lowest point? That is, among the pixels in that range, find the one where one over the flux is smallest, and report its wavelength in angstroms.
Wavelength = 4733.0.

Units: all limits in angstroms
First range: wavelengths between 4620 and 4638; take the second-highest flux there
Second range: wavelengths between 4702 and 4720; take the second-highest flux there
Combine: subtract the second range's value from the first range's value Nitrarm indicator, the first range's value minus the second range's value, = 0.47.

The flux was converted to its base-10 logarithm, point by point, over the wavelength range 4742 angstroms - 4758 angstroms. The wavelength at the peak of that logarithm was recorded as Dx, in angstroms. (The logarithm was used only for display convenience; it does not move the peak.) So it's 4747.0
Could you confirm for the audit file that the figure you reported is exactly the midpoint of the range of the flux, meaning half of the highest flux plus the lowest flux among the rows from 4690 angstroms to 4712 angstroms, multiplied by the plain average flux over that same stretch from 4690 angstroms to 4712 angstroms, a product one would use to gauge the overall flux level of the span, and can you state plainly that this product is 11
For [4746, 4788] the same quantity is 15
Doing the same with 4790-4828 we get 19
